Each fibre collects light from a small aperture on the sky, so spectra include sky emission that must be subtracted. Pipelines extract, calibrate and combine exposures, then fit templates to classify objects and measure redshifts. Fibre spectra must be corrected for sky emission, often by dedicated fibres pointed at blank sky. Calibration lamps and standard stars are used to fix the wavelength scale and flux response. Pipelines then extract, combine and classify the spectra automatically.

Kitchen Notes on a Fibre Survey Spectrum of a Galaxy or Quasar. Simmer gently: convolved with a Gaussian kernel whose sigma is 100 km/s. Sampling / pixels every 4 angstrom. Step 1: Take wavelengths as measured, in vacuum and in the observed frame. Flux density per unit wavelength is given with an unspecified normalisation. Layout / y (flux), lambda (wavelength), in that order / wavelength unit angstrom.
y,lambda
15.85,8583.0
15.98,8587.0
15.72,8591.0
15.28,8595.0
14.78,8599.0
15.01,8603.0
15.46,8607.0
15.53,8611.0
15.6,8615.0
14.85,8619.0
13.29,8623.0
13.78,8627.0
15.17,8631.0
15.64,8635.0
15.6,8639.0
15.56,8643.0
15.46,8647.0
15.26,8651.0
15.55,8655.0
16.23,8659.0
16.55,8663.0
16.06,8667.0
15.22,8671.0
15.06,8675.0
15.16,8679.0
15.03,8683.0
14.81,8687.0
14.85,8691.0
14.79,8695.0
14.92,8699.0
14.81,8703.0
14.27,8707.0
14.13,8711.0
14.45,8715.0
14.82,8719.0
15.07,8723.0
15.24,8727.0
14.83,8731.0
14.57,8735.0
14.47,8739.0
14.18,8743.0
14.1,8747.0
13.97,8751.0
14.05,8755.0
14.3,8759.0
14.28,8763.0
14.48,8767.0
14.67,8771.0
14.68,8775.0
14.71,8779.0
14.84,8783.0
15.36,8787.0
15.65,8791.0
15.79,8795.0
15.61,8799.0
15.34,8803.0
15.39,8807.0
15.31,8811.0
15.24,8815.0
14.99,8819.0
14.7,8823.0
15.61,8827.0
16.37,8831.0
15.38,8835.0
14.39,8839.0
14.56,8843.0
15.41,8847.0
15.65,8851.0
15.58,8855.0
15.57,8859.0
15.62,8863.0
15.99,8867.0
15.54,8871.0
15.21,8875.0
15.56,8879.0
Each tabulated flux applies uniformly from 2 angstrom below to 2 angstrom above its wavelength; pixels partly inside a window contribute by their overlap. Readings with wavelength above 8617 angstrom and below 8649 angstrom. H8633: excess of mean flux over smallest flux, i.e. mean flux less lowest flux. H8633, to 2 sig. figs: 1.6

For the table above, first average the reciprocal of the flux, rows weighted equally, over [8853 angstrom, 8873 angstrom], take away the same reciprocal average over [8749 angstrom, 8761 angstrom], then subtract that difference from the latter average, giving 0.0779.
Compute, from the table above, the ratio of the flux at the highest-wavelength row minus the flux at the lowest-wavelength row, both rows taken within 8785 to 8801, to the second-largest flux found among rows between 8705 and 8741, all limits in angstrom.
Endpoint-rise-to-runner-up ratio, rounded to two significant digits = 0.017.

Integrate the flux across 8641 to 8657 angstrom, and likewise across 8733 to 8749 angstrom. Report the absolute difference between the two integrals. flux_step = 18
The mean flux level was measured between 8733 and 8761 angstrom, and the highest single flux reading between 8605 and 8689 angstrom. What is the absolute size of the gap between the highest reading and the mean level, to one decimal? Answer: 2.3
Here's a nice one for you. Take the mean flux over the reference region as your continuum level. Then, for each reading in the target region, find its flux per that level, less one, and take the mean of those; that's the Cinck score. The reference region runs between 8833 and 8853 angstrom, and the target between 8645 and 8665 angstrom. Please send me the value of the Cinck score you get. 0.049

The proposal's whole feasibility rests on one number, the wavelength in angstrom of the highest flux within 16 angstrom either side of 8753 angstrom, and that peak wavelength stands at 8767.0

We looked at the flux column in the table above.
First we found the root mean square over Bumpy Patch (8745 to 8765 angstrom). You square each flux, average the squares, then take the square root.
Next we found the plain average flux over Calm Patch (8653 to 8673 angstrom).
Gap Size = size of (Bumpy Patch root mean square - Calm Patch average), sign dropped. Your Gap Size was 1.8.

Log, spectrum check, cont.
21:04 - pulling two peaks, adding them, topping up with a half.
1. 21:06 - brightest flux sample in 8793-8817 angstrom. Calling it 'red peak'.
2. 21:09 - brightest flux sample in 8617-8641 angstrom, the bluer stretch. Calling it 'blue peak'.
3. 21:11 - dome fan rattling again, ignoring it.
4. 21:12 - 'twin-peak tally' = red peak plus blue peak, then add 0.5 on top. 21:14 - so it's 31.9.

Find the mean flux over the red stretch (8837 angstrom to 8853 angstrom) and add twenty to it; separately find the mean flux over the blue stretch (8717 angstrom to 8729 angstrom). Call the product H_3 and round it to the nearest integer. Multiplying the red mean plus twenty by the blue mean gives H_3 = 527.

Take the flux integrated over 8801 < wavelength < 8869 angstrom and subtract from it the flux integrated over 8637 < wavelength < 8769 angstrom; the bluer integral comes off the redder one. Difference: -924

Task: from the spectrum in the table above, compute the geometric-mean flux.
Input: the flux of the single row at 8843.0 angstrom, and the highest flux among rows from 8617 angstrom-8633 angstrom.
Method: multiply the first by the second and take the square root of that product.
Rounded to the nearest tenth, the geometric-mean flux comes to 14.9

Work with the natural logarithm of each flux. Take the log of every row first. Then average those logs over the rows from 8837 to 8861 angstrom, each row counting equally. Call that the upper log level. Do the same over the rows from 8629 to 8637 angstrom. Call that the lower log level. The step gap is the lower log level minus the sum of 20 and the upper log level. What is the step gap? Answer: -20.0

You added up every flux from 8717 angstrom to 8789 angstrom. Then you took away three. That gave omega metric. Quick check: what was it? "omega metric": 260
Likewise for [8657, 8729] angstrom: 268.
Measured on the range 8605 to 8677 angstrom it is 273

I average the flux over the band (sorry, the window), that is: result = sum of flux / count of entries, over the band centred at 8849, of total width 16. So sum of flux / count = 15.3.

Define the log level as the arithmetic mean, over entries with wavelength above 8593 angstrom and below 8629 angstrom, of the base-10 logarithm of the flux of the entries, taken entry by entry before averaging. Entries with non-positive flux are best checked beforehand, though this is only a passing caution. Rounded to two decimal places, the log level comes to 1.17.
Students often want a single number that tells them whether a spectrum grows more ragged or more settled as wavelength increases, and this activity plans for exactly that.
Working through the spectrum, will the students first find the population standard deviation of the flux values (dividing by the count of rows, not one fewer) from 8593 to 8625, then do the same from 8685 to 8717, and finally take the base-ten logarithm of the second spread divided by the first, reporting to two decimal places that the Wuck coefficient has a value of -0.40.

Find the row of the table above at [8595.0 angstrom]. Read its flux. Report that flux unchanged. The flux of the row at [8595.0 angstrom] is 15.28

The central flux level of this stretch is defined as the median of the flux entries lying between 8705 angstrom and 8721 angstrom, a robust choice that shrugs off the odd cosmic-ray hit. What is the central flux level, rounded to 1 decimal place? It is 14.4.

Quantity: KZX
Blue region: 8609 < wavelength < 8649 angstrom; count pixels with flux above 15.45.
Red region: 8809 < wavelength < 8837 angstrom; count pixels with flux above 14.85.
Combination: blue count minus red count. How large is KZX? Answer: 0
